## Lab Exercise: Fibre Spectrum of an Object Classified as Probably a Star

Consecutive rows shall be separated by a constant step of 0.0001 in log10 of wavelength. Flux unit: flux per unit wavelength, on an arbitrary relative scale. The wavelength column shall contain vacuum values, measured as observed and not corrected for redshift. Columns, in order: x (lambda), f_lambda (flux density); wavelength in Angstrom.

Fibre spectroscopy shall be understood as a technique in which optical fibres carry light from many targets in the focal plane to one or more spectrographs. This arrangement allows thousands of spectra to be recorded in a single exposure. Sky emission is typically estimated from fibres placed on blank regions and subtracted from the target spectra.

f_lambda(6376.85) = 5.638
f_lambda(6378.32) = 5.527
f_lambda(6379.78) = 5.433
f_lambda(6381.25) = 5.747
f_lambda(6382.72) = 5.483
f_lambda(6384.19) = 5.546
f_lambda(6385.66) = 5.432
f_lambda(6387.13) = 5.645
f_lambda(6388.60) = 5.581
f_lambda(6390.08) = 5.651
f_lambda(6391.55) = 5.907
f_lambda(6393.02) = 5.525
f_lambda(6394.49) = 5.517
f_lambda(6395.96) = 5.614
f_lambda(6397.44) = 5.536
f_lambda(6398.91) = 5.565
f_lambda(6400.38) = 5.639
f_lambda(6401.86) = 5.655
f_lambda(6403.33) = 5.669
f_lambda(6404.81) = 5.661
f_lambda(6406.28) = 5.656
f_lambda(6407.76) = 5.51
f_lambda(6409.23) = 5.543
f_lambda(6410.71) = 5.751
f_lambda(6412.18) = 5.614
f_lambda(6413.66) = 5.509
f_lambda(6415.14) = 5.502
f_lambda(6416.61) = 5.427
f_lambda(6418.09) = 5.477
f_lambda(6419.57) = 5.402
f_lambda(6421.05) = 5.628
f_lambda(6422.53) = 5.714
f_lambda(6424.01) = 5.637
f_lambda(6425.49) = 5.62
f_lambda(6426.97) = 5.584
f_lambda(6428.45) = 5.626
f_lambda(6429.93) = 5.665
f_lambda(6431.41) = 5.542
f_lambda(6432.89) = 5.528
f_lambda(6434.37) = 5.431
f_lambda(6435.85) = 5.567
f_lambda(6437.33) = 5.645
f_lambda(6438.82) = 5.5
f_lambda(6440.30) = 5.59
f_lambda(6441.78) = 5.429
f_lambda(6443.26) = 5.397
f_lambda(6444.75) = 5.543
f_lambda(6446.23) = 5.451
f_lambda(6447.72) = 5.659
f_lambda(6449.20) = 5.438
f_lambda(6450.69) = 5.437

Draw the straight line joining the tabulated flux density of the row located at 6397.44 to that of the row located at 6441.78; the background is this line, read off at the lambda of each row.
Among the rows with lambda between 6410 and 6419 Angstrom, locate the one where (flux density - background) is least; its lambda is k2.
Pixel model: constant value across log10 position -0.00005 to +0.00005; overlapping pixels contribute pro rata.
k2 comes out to 6416.61 Angstrom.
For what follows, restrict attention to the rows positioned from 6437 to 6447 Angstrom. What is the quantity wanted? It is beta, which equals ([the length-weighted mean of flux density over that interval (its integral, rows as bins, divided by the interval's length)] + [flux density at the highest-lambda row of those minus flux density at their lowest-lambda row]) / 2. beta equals 2.65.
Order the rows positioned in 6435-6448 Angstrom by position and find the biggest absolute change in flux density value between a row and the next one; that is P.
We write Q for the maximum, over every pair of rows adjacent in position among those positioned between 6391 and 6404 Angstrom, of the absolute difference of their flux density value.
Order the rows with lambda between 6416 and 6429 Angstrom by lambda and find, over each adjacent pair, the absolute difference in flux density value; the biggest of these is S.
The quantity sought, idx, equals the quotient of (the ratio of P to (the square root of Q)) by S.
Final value 1.49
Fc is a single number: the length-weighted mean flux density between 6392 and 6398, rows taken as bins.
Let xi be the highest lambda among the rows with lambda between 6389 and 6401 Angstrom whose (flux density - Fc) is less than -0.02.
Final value 6397.44 Angstrom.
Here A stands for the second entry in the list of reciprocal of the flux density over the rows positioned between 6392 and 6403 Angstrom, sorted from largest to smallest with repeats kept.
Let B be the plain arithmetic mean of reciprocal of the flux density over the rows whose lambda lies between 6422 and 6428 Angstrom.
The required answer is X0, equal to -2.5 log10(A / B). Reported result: -0.022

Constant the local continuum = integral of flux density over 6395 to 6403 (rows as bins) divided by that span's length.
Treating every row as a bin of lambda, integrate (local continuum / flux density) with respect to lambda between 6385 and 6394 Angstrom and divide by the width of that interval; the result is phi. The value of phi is 1.00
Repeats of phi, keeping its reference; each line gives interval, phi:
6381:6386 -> 1.01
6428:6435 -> 1.01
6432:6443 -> 1.02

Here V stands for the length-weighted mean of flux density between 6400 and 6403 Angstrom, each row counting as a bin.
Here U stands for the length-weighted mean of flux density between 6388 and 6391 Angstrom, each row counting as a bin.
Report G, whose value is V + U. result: 11.3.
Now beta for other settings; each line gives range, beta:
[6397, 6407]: 2.88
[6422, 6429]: 2.77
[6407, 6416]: 2.78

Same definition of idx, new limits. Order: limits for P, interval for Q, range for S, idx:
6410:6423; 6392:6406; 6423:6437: 5.34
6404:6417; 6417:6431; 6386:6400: 1.15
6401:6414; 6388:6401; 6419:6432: 1.49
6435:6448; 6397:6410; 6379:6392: 1.73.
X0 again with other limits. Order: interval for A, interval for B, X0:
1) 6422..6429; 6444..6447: 0.024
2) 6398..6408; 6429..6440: 0.002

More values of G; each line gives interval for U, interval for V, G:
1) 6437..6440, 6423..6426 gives 11.2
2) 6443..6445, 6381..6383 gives 11.1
